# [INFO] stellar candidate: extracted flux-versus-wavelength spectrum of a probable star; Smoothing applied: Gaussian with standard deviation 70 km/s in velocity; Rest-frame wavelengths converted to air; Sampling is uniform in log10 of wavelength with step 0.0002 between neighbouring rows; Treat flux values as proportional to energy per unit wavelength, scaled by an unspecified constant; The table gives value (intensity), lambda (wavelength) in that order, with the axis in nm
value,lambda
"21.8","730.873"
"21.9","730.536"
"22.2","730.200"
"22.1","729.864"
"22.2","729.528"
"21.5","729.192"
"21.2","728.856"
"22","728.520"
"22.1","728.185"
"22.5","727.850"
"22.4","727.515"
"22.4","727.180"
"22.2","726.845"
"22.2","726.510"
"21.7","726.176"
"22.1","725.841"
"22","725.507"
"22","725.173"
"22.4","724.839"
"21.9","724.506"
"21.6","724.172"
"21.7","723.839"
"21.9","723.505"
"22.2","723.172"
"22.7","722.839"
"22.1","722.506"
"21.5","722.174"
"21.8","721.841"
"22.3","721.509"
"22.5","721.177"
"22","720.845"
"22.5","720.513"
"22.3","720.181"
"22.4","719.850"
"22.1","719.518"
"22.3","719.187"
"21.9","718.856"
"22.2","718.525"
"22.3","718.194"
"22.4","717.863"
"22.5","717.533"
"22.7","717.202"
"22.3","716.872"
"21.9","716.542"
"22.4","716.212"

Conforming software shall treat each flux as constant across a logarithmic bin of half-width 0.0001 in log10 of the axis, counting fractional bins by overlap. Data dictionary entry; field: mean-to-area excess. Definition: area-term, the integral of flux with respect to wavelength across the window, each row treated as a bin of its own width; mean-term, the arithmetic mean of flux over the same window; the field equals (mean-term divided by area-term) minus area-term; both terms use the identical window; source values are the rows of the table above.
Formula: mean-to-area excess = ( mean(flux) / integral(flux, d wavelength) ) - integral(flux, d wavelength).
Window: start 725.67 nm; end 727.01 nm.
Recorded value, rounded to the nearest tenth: -28.8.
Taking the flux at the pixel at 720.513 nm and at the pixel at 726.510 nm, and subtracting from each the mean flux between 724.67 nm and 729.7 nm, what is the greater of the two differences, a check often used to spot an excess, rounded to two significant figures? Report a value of 0.44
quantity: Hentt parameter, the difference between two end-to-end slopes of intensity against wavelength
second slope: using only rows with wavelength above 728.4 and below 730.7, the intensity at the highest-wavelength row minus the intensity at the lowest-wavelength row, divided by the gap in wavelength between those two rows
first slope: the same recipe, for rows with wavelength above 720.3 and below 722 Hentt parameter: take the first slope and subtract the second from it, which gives -0.48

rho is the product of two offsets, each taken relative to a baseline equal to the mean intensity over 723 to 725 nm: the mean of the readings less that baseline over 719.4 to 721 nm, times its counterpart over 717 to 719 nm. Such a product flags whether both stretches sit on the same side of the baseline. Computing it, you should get 0.12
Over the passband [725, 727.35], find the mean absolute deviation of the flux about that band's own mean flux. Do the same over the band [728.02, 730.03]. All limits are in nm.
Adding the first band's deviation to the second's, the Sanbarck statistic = 0.49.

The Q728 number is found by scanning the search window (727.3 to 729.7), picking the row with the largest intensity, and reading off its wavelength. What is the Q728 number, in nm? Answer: 727.850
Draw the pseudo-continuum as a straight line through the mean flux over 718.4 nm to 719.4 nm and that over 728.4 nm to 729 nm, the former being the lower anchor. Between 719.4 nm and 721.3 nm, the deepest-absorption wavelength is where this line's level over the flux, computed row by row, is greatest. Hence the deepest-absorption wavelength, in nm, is 720.845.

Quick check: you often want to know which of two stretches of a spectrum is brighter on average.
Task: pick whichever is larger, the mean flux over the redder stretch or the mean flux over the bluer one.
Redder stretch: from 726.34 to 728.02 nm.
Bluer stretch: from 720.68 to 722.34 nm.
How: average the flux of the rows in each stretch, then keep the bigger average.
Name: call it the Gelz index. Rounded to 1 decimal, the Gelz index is 22.3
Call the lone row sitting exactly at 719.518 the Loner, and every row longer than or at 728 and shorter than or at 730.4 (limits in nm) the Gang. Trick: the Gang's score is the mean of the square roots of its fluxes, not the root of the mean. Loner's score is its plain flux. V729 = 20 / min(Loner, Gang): 4.27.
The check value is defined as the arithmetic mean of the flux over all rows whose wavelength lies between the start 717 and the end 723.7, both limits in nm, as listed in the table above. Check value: 22.2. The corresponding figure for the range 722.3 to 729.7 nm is 22.0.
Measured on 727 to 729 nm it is 22.1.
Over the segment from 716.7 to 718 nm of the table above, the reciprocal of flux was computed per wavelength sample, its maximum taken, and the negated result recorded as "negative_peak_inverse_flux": -0.0448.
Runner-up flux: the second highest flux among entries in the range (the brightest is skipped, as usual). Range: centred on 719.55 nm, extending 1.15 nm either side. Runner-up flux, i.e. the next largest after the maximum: 22.4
